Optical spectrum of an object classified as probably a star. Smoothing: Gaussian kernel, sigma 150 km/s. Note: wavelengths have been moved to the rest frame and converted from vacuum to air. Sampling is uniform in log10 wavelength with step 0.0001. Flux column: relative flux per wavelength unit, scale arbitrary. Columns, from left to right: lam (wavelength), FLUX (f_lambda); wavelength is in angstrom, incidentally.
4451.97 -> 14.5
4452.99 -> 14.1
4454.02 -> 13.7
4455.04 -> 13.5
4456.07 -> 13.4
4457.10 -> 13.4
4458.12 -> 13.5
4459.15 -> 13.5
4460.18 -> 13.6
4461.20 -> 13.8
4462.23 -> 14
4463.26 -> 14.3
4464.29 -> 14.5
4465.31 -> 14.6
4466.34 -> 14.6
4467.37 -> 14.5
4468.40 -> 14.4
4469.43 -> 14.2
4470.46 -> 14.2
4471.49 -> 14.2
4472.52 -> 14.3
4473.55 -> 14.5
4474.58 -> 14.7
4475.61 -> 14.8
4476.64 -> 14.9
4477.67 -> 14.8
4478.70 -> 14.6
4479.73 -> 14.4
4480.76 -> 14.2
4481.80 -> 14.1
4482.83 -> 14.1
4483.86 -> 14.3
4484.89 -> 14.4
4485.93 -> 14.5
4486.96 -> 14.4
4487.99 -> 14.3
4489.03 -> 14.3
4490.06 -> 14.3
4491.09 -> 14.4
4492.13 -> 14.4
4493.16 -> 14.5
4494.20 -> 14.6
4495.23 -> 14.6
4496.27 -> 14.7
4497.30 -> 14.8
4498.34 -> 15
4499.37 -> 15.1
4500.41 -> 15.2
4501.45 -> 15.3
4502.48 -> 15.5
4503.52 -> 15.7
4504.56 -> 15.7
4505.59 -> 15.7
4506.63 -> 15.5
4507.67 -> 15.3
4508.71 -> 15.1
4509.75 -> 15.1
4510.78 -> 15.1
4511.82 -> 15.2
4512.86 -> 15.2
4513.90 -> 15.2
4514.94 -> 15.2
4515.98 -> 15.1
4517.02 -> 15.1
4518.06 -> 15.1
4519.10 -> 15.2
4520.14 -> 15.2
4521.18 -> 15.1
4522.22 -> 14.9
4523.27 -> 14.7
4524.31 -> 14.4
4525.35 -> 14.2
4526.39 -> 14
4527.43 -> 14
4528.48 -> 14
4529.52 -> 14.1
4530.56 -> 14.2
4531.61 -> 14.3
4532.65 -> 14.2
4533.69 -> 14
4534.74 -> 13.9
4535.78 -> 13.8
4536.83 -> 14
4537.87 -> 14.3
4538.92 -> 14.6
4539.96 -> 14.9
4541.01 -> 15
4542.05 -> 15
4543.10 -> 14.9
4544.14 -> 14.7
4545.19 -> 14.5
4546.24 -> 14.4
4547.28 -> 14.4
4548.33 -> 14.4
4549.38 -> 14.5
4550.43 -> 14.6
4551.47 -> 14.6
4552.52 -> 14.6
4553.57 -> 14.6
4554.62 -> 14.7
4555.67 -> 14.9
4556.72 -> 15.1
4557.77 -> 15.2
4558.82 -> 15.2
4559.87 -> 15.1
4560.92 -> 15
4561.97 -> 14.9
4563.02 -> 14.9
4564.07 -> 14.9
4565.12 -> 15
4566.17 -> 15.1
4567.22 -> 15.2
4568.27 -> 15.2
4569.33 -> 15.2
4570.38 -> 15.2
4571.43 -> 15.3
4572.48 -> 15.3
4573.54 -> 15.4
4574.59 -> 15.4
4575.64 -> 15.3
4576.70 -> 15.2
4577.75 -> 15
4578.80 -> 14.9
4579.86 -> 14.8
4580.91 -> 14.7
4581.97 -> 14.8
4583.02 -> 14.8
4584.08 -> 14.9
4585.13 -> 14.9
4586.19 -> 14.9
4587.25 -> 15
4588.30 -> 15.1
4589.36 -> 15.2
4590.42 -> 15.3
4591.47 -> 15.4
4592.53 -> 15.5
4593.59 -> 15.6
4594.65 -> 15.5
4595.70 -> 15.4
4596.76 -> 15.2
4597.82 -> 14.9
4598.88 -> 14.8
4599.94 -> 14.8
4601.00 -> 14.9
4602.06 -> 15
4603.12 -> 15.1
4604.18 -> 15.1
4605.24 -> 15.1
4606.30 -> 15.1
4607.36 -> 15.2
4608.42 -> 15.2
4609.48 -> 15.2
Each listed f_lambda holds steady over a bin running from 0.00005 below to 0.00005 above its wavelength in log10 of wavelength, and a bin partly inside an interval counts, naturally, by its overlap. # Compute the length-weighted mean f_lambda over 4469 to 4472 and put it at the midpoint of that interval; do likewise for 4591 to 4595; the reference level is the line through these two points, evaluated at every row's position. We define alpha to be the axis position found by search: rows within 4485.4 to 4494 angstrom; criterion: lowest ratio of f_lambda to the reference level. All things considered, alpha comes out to 4490.06 angstrom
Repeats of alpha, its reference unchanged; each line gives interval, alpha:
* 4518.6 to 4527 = 4526.39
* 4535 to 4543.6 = 4535.78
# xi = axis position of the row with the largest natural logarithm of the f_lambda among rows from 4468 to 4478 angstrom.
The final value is 4476.64 angstrom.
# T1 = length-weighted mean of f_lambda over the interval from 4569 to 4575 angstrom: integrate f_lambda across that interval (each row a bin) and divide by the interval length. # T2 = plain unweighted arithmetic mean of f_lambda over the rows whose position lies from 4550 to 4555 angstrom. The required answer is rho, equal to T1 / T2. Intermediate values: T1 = 15.3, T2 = 14.62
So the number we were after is 1.05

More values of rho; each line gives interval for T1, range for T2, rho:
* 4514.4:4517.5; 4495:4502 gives 1.01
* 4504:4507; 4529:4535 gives 1.11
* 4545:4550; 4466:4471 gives 1.00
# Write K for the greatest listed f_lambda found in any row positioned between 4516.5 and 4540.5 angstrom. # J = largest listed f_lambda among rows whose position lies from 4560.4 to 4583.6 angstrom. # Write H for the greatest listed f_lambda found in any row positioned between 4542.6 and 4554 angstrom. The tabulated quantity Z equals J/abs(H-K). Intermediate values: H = 14.9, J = 15.4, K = 15.2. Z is 51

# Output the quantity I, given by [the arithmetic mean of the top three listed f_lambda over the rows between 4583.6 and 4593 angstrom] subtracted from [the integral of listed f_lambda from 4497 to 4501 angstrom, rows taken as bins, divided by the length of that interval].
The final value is -0.4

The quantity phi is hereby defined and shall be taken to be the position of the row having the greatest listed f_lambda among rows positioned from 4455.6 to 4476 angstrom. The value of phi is 4475.61 angstrom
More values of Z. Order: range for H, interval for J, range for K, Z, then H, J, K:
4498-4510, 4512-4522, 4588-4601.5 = 152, 15.7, 15.2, 15.6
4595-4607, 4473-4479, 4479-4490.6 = 17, 15.4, 14.9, 14.5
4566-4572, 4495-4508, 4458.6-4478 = 39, 15.3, 15.7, 14.9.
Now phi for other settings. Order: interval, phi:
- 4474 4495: 4476.64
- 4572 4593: 4592.53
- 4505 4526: 4505.59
